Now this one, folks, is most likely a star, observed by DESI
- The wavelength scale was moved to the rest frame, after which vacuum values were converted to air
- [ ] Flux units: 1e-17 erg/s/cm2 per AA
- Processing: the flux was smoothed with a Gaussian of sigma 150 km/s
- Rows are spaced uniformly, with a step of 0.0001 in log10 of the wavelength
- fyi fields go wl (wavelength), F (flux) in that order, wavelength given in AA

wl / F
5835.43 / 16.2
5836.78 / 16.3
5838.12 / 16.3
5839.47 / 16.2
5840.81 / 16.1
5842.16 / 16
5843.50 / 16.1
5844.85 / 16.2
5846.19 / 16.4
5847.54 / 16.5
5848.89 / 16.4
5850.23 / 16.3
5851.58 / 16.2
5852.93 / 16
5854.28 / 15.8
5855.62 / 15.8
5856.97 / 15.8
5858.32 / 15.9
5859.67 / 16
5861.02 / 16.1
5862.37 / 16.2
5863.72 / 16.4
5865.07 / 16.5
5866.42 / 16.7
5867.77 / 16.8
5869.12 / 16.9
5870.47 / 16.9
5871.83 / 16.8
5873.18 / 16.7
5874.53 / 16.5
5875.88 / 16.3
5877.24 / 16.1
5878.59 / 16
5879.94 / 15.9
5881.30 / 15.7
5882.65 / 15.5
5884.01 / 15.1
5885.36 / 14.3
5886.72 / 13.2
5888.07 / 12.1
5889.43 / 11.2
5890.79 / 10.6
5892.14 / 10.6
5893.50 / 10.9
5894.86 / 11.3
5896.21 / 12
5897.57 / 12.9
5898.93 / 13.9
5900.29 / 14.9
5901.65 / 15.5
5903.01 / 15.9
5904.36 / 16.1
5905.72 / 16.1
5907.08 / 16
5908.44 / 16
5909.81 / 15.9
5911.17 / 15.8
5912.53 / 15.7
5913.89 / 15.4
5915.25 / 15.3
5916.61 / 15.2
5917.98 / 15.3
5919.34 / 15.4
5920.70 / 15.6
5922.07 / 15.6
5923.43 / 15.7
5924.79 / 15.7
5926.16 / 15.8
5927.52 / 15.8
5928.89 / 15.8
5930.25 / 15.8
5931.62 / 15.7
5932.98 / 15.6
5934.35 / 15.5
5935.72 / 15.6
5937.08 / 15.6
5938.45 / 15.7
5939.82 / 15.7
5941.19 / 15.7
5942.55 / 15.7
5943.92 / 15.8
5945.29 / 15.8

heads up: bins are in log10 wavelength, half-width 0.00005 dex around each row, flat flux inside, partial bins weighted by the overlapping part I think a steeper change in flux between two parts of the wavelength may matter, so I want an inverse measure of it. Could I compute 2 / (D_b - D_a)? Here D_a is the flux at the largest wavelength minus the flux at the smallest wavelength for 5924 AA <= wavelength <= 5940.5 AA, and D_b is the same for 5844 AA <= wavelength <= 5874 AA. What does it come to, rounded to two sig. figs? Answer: 4.0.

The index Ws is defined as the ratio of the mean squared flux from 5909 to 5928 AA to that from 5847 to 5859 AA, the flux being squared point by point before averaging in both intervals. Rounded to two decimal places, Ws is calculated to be 0.94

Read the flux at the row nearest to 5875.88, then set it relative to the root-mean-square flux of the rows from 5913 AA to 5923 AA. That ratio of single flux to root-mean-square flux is 1.06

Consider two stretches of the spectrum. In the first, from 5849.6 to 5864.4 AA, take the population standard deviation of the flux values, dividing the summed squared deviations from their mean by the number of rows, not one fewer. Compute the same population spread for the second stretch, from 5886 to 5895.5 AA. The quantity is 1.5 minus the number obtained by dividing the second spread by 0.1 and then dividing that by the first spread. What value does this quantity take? -42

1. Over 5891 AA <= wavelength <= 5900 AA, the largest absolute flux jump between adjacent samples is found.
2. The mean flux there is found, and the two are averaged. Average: 6.5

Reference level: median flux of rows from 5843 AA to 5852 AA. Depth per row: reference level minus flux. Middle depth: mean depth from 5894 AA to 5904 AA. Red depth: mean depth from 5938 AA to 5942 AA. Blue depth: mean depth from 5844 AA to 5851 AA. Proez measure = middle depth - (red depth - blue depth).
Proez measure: 1.9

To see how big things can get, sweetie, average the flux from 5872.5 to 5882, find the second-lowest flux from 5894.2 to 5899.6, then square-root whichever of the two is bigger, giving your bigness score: 4.02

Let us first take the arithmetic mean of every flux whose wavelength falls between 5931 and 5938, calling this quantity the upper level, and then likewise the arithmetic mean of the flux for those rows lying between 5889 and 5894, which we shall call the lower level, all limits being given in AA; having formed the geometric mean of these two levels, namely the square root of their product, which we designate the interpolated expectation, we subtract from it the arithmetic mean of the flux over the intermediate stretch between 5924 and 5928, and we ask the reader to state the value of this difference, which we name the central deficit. -2.8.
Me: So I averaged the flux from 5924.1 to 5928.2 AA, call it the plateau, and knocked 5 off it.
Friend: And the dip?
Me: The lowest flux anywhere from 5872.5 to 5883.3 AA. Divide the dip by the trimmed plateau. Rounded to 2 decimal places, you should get 1.44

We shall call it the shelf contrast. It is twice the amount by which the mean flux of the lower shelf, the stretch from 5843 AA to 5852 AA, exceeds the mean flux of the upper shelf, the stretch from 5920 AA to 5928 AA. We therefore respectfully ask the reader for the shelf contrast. 1.2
